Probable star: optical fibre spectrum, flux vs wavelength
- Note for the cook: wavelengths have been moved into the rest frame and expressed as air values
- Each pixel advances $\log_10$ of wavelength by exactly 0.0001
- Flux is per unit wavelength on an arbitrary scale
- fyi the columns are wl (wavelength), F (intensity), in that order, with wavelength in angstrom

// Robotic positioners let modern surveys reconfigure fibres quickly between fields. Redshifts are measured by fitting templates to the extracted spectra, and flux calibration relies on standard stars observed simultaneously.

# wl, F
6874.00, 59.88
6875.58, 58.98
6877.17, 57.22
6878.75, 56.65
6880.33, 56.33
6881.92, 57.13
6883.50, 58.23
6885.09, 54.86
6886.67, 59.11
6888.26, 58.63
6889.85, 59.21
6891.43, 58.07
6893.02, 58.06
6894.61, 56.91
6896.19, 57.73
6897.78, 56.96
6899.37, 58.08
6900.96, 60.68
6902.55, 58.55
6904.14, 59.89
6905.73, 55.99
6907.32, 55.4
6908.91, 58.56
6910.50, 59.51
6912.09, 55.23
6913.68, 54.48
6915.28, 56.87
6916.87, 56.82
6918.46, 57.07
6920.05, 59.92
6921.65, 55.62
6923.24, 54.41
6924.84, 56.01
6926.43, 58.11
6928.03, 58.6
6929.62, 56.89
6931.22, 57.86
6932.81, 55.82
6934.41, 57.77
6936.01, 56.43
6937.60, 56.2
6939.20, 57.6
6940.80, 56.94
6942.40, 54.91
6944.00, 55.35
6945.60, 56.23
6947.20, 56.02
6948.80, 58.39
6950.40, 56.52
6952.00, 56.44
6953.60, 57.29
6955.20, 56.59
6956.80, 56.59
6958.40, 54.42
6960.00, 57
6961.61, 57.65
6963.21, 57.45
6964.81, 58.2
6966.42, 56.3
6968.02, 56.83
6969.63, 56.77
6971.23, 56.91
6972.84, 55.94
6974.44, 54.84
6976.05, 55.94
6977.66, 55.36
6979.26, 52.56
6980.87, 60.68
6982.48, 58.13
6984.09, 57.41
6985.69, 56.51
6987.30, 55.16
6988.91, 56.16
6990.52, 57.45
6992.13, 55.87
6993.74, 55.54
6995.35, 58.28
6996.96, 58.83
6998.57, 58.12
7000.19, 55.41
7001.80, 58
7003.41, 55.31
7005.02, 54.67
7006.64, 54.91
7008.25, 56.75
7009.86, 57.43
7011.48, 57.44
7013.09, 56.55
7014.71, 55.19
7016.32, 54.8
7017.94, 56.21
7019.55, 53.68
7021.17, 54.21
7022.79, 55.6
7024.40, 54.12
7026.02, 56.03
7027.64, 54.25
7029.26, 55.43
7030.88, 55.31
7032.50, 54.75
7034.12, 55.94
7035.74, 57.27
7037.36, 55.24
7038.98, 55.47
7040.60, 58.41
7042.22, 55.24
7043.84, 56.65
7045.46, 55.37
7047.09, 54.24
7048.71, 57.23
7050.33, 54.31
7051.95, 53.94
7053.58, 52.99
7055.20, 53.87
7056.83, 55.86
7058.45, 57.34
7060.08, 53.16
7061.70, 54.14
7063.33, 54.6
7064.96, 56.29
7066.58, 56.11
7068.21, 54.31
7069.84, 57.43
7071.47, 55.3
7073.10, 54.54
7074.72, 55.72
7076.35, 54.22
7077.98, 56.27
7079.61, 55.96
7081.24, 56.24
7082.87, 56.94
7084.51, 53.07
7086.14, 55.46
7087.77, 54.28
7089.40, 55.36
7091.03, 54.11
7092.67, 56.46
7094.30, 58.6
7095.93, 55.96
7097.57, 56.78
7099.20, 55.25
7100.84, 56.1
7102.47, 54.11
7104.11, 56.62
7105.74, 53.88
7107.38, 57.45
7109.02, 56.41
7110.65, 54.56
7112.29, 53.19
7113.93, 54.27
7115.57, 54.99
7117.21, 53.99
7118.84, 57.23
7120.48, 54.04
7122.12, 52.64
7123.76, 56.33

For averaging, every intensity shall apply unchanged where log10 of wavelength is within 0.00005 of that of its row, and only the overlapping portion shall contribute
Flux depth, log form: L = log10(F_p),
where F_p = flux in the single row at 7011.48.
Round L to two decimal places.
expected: 1.76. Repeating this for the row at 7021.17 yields 1.73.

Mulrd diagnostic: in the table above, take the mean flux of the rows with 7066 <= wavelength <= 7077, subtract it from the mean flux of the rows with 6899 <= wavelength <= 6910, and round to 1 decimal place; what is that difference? 2.8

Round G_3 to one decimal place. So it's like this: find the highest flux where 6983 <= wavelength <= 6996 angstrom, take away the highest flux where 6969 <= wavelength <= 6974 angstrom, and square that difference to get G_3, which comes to 1.9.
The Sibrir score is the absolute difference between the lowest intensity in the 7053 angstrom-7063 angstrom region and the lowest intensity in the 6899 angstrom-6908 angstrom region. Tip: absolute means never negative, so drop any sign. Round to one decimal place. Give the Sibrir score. 2.4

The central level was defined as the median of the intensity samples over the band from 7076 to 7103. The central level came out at 56.0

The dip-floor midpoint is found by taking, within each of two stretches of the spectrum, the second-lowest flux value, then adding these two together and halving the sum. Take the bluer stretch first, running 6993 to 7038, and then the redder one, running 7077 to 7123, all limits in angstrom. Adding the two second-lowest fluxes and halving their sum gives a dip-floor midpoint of 53.6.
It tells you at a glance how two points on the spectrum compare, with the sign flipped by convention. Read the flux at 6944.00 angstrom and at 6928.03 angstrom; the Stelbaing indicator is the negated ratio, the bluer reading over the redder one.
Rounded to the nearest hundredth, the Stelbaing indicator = -1.06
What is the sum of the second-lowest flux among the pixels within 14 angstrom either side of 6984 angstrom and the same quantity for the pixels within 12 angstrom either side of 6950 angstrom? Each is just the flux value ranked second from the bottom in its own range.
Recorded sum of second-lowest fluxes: 110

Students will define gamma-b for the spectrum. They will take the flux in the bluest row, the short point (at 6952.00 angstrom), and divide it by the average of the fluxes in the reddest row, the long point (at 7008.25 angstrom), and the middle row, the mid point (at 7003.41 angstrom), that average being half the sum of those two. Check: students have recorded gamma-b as 1.01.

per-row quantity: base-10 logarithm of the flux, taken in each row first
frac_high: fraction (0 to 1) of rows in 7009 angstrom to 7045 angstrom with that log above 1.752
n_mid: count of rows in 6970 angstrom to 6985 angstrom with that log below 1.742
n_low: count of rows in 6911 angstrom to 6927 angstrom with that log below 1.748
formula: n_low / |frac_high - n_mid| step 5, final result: 2.3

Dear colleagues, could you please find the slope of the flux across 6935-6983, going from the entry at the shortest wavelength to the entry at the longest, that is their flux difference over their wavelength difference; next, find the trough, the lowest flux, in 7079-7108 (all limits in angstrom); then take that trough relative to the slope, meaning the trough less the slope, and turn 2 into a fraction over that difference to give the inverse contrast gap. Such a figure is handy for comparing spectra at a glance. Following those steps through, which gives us 0.0377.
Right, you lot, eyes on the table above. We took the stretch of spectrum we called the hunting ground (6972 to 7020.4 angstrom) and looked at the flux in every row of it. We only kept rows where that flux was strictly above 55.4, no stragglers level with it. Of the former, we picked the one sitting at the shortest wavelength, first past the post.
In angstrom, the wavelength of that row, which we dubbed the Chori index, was 6972.84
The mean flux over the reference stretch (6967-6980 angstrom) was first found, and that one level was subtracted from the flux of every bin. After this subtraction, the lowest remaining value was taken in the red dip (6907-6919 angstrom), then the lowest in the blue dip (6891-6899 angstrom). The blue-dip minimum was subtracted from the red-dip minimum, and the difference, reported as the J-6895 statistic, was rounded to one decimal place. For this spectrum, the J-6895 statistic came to -2.4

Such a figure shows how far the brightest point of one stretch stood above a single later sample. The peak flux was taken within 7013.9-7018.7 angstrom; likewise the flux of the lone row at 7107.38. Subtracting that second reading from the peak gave -1.2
